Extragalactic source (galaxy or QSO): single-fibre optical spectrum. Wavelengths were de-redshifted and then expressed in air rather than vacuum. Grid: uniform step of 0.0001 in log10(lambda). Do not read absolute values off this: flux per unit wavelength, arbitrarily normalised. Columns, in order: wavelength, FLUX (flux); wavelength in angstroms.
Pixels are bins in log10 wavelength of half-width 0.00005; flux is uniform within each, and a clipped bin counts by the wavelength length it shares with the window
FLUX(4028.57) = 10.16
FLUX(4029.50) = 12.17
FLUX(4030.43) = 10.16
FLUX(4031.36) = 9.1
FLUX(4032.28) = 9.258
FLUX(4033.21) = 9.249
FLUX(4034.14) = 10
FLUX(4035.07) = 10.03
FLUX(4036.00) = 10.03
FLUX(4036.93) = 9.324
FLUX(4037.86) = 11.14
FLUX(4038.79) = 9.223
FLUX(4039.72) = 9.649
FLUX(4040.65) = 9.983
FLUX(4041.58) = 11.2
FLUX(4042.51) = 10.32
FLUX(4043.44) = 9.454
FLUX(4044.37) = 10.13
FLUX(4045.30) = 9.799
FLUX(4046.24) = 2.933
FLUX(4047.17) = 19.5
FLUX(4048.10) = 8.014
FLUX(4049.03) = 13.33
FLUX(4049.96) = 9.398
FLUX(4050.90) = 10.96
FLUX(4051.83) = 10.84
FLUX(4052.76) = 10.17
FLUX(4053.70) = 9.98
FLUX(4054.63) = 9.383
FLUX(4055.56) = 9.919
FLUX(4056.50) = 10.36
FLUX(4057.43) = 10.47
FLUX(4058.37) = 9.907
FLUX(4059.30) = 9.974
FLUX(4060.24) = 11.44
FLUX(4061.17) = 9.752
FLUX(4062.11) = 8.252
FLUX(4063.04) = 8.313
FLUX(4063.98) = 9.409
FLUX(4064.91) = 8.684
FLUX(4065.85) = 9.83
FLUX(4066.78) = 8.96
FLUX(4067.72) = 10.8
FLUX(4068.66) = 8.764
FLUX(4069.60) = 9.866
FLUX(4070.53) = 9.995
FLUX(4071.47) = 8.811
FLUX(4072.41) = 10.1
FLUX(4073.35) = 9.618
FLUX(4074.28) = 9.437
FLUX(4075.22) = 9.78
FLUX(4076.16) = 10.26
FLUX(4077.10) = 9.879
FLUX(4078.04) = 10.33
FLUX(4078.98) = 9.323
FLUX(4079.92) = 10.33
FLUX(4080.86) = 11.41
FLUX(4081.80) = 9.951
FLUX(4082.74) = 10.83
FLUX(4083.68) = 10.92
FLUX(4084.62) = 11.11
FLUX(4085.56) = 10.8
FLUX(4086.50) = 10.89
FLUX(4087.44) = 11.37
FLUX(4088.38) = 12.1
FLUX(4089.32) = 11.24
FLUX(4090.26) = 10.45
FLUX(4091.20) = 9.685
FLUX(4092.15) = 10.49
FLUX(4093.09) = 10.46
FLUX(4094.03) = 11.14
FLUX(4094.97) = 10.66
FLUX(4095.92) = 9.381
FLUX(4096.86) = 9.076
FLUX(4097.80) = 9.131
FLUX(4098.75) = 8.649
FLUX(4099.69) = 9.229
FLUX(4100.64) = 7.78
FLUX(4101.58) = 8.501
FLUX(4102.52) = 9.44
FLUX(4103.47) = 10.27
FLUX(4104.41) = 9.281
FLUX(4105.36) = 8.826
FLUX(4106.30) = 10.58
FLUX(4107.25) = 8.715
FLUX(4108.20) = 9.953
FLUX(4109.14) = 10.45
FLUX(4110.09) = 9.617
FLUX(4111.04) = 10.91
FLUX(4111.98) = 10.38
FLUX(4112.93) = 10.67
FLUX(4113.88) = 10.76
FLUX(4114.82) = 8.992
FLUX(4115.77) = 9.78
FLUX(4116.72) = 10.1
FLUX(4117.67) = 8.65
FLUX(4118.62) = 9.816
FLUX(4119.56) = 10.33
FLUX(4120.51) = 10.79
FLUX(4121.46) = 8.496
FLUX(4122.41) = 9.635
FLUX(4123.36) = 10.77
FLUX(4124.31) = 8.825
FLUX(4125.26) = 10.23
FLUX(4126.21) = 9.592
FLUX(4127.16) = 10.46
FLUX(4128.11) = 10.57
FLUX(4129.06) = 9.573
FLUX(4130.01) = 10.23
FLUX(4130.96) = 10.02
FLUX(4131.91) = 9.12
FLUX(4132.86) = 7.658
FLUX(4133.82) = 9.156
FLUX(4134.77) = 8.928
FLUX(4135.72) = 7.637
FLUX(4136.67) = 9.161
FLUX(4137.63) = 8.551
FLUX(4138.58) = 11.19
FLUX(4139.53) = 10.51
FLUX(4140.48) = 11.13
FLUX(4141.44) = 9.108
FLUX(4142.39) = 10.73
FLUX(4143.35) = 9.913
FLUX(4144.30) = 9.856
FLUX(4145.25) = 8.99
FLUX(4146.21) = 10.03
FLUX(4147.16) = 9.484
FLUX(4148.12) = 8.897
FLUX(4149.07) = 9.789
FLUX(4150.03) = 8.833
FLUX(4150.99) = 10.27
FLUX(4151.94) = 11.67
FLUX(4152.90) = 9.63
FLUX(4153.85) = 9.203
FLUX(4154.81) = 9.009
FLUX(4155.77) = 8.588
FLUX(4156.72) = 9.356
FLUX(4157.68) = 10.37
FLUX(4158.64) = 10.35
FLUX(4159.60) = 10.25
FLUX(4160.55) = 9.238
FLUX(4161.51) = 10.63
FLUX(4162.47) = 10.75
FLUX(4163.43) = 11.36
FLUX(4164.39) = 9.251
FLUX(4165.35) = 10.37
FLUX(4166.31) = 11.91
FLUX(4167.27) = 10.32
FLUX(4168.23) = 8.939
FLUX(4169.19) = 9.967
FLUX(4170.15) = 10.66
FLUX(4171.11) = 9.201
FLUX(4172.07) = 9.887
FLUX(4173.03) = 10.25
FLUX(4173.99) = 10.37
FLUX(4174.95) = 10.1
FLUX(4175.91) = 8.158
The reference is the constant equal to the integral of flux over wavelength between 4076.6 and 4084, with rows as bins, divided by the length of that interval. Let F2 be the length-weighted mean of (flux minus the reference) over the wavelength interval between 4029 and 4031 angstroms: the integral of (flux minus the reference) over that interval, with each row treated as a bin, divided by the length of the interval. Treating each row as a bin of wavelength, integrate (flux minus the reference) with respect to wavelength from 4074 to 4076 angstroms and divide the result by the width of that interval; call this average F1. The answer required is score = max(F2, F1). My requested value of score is 0.68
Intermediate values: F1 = -0.6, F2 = 0.7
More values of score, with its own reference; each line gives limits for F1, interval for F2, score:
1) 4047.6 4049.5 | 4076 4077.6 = 0.48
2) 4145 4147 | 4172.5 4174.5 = -0.06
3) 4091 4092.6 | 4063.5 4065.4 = -0.20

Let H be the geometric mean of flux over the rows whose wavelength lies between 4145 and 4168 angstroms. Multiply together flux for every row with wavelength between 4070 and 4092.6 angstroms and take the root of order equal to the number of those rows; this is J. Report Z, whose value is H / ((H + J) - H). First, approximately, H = 9.9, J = 10.4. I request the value 0.96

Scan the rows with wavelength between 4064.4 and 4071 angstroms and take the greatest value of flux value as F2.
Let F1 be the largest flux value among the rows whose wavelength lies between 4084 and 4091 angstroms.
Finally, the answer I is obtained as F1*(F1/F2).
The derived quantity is 14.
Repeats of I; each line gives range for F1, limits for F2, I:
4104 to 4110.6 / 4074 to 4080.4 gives 11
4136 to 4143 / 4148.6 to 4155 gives 11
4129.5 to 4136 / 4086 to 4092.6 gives 9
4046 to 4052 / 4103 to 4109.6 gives 36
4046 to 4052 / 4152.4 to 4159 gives 37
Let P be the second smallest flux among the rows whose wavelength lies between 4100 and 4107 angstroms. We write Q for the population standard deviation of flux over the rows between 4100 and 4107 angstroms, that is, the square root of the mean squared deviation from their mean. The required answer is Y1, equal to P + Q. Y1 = 9.4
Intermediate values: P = 8.501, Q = 0.91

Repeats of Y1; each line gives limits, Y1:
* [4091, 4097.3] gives 10.1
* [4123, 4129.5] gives 10.2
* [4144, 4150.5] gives 9.4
